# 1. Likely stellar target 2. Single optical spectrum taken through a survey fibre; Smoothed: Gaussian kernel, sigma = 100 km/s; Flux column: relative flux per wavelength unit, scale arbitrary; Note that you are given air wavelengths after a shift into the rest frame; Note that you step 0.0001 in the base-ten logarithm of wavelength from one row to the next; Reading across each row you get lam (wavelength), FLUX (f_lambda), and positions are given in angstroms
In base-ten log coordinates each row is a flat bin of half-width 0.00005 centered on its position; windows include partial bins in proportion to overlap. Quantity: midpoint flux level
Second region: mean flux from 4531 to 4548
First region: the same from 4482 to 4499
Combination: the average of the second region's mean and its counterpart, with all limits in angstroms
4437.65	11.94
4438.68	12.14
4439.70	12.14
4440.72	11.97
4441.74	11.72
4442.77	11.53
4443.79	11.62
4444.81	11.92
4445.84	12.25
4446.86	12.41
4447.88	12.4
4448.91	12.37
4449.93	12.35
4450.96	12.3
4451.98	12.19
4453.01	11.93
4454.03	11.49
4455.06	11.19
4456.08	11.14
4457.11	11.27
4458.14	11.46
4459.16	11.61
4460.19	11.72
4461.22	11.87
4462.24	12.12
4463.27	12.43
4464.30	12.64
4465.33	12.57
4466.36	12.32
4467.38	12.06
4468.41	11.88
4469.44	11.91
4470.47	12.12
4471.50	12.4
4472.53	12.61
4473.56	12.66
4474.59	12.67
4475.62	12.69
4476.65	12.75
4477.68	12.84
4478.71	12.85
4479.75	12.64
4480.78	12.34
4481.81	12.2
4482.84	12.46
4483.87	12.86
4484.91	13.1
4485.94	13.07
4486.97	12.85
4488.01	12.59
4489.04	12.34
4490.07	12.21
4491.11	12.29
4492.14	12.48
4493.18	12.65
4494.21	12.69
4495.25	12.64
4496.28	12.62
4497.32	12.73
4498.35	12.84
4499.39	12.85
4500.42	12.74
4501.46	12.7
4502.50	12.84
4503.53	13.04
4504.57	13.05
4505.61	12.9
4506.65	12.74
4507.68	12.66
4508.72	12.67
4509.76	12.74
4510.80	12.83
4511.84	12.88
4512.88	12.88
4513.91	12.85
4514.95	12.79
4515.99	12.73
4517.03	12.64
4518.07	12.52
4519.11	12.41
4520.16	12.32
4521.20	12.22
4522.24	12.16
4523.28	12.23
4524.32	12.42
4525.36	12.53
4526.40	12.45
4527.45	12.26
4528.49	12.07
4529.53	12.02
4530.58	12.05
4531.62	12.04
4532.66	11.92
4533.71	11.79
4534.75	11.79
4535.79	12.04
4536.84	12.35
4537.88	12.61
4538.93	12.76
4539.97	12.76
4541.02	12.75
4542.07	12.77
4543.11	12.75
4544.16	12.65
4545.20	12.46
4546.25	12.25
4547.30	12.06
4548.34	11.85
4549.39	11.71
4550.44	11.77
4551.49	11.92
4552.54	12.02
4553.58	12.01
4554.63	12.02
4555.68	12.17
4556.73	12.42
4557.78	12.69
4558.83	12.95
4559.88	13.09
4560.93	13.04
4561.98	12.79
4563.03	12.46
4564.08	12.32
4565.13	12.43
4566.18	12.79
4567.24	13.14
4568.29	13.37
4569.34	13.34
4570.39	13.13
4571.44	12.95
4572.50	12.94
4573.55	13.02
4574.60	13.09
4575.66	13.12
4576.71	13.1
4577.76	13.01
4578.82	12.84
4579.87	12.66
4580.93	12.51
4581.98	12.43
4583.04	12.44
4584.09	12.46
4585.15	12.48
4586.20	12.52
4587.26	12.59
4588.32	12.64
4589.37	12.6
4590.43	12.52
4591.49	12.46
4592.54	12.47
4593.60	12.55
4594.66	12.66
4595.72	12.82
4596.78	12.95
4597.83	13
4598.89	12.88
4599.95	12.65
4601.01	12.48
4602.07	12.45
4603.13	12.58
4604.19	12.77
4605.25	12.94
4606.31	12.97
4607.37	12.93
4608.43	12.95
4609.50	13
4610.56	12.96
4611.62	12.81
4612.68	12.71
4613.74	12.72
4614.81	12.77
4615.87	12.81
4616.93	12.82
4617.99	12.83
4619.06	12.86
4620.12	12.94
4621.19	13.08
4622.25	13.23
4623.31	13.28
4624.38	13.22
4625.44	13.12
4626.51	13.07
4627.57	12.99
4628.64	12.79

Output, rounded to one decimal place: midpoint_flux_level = 12.5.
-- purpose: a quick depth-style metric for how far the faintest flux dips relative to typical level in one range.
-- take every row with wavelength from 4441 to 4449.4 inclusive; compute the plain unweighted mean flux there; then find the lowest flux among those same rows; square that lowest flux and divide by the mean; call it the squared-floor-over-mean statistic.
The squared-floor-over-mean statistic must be 11.1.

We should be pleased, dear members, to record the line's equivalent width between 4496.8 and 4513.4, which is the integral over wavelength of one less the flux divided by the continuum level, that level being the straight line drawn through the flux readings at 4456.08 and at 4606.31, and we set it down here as -1.5 angstroms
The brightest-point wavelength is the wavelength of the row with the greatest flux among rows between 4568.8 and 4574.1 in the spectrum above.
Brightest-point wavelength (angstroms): 4569.34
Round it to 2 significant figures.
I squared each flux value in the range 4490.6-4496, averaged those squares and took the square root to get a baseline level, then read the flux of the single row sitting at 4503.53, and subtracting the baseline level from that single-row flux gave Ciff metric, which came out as 0.49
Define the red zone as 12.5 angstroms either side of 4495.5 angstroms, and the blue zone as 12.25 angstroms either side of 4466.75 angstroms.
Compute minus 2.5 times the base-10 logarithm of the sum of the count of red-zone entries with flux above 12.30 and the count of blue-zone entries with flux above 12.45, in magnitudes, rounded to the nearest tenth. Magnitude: -3.7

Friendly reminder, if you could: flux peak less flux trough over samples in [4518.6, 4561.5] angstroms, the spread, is 1.4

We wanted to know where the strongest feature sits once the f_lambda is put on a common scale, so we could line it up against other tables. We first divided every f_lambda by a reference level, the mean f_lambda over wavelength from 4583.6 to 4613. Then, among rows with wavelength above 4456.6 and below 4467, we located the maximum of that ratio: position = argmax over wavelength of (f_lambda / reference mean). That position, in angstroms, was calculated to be 4464.30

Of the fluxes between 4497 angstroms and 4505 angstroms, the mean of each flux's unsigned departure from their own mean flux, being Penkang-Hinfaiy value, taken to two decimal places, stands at 0.10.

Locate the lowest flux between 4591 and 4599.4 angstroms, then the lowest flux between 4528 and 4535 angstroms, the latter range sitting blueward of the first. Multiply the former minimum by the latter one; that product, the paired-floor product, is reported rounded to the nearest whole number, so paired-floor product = 147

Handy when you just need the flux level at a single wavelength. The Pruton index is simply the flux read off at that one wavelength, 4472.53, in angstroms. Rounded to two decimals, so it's 12.61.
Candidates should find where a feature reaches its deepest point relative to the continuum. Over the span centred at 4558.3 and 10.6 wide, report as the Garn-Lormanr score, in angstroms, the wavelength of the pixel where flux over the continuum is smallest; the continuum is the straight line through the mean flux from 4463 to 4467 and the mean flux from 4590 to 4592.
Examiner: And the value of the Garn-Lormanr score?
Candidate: 4553.58 angstroms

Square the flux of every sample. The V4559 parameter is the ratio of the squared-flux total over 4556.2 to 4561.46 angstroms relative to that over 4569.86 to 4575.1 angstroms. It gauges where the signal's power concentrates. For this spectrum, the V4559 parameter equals 0.972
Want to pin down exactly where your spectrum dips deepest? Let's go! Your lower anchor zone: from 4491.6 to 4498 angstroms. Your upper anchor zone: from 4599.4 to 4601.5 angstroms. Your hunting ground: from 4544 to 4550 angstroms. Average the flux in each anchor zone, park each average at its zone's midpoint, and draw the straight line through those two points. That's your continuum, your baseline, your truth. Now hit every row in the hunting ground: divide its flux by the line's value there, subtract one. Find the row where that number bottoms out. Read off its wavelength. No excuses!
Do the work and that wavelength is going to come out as 4549.39 angstroms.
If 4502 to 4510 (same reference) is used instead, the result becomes 4507.68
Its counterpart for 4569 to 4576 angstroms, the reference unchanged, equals 4572.50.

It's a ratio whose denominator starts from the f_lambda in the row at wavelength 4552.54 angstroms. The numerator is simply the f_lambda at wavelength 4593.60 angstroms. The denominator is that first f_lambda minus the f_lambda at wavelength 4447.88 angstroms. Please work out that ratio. -33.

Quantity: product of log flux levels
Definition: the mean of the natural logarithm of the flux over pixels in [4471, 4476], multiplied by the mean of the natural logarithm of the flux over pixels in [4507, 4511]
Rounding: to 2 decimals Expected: 6.45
